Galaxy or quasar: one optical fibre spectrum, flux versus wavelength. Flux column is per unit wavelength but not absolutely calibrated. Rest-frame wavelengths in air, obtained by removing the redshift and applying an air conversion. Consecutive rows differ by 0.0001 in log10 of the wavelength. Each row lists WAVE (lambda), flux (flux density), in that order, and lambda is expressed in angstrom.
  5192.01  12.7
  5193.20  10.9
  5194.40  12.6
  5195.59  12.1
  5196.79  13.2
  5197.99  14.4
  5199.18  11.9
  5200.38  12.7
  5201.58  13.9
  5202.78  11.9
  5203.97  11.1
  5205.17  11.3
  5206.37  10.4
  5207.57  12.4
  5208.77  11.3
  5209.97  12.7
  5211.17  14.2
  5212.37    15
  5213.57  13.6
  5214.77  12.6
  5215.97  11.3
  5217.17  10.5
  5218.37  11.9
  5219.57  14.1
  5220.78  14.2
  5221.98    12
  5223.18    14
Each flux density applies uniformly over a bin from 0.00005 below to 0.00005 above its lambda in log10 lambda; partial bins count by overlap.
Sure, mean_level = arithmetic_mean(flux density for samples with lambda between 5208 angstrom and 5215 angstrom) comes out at 13.2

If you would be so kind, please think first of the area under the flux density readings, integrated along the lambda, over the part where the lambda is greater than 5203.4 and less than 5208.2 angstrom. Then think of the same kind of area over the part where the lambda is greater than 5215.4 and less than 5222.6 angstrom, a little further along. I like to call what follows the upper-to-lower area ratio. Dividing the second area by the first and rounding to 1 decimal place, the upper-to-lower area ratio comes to 1.6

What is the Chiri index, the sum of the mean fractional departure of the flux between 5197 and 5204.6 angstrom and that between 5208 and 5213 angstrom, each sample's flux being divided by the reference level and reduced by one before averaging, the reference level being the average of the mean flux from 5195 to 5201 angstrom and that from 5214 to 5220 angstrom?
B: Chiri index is 0.081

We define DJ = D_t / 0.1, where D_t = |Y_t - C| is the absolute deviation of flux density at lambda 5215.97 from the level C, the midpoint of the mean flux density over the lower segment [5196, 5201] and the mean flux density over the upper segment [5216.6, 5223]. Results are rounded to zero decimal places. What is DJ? 15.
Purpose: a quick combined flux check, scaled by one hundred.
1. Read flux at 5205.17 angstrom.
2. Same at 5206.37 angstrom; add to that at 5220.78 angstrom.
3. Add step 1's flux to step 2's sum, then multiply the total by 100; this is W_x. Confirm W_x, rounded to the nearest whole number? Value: 3590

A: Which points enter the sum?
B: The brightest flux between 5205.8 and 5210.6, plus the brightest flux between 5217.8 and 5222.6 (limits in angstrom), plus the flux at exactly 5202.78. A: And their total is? 38.8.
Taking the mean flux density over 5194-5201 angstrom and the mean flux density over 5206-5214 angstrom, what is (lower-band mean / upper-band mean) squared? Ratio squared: 1.0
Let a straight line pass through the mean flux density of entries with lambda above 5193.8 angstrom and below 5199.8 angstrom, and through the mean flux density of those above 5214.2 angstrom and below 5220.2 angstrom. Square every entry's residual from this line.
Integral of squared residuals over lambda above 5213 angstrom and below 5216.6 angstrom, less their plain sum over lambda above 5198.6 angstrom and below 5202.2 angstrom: 1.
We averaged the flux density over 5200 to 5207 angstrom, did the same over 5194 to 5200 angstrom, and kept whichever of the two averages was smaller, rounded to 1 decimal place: 11.9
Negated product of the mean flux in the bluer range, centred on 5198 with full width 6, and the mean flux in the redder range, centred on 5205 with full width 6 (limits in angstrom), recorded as -147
